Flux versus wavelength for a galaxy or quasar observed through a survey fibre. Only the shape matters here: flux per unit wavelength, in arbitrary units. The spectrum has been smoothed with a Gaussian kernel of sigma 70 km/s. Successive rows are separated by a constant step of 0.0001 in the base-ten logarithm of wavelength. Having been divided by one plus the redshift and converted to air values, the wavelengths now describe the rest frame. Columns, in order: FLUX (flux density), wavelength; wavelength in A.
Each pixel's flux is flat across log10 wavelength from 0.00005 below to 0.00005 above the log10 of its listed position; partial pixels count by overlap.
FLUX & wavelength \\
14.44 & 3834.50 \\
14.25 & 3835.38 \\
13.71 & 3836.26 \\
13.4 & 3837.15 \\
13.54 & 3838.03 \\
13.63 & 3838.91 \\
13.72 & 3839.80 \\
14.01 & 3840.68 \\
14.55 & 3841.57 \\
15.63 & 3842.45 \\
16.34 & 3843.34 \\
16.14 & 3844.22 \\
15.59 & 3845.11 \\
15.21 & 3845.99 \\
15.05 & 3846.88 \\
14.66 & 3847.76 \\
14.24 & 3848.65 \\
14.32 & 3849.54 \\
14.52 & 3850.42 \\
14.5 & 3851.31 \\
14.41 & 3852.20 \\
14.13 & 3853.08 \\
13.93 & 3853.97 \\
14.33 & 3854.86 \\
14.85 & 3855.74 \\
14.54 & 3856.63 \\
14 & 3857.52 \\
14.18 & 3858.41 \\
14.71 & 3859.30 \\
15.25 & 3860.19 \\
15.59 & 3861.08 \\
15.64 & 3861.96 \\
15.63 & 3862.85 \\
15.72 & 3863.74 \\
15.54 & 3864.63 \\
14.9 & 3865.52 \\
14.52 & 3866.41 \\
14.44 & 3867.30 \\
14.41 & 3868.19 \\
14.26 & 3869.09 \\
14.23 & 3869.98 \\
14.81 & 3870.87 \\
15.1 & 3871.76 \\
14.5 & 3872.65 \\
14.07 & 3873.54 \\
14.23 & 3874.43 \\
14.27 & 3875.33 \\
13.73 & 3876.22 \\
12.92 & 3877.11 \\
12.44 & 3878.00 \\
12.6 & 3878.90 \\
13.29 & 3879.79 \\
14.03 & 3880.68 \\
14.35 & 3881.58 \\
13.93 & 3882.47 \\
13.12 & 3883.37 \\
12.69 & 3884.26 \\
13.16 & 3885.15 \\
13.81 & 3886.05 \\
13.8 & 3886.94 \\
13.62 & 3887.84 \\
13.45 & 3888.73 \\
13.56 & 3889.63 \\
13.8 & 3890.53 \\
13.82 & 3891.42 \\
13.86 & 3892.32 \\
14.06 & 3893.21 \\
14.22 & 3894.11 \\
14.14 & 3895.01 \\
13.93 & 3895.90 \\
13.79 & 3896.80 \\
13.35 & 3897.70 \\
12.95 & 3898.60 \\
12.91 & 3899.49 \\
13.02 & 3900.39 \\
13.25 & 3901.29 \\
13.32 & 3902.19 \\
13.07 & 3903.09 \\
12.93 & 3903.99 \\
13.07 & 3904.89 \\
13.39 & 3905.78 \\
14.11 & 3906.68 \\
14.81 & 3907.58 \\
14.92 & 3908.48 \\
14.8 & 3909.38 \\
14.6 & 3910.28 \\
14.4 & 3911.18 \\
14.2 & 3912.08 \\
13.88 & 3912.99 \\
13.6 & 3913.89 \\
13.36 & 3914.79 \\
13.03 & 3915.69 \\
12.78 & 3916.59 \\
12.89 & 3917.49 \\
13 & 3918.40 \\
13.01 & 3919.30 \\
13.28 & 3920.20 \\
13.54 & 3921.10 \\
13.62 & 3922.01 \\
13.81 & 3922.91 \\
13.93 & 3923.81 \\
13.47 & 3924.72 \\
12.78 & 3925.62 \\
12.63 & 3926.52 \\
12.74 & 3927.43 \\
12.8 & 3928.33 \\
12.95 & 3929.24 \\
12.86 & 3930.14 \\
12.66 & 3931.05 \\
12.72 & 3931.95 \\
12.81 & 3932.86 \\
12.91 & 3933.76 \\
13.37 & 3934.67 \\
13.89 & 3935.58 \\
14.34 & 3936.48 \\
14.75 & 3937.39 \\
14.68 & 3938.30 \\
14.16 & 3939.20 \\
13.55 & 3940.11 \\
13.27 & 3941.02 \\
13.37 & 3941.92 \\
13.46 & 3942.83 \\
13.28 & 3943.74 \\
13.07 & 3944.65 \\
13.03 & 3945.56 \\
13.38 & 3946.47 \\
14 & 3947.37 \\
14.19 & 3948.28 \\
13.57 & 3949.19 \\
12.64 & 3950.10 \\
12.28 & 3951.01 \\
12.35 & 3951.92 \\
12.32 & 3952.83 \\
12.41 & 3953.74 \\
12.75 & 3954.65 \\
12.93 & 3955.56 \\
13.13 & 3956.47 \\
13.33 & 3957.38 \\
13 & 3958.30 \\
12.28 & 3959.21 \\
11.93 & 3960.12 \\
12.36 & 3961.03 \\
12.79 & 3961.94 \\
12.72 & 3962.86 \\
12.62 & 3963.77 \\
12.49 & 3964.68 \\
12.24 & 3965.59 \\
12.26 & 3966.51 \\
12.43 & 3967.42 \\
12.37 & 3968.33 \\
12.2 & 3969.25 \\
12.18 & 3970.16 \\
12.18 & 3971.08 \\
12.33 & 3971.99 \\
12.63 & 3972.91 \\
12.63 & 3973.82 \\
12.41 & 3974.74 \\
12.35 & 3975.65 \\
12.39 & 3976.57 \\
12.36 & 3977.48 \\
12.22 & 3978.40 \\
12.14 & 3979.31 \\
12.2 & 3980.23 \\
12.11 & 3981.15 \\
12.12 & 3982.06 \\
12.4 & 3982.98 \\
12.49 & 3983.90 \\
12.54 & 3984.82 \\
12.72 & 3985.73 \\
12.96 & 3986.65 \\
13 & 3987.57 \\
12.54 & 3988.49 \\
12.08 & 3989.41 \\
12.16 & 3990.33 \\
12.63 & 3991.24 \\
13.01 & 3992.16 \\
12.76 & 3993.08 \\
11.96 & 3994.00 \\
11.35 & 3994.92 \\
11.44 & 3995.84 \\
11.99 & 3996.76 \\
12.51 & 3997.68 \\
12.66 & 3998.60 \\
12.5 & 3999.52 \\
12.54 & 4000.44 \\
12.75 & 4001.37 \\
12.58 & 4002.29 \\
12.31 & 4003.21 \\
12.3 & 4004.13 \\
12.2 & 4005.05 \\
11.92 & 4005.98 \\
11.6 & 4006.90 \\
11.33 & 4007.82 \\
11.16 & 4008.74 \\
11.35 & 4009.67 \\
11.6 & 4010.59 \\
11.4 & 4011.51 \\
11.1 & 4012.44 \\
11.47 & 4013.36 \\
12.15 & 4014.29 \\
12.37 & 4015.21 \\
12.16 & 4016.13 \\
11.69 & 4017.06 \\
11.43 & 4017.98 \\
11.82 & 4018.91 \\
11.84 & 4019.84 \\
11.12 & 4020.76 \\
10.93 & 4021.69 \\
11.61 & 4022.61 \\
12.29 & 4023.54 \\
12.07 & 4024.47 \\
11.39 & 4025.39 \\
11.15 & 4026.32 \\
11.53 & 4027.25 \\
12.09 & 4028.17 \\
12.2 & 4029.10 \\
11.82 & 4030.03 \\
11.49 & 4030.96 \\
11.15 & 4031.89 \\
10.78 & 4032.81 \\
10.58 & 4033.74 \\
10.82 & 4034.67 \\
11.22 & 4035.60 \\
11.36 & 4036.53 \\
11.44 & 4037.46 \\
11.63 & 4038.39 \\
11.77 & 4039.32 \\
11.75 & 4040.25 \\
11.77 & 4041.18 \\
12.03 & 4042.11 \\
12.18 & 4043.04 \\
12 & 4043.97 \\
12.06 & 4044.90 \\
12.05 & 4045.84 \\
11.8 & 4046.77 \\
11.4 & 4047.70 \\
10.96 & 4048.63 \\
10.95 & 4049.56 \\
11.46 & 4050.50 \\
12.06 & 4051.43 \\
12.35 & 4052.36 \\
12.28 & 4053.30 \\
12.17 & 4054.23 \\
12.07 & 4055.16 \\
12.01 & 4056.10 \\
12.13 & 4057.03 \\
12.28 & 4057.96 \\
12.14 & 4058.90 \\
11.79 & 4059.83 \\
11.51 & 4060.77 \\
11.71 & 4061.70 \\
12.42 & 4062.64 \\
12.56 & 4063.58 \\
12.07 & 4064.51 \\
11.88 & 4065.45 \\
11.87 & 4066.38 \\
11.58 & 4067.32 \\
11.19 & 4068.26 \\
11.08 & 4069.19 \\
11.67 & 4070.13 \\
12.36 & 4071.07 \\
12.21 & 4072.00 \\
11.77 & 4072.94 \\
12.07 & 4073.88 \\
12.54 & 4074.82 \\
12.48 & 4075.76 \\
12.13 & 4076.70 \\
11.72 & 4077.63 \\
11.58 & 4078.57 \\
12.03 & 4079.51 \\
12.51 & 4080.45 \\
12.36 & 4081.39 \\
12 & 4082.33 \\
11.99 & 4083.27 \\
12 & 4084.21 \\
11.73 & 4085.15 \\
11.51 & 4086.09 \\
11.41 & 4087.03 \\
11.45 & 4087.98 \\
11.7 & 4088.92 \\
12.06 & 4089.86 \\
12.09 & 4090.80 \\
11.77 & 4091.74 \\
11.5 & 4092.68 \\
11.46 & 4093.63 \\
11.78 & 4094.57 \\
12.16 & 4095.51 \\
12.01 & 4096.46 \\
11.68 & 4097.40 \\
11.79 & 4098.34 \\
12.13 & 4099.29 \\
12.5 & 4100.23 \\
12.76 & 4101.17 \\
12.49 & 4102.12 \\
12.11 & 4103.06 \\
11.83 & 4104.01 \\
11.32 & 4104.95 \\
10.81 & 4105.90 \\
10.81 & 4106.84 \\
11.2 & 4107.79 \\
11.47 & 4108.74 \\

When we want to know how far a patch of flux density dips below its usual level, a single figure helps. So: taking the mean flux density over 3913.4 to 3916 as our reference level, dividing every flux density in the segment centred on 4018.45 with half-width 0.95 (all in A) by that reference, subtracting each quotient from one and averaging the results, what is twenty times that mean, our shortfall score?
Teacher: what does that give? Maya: 2.6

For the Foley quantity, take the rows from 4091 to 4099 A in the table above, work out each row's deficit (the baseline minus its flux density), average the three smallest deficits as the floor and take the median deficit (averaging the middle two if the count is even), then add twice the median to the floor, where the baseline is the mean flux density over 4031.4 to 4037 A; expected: -3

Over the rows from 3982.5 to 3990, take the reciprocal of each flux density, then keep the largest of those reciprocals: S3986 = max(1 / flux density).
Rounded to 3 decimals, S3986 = 0.083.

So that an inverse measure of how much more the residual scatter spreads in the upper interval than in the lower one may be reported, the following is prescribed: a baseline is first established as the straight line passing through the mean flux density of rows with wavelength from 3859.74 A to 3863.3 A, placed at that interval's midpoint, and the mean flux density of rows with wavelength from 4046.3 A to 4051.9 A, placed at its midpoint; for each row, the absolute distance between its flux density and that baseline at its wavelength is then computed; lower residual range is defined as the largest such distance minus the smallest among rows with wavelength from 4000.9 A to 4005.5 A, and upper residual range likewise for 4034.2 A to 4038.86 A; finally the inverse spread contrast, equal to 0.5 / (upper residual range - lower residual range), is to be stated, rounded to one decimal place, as 0.7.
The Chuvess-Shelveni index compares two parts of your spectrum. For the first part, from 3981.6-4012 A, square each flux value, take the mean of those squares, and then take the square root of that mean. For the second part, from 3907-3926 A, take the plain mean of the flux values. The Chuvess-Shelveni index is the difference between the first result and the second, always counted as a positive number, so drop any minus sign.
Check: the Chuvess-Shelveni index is 1.48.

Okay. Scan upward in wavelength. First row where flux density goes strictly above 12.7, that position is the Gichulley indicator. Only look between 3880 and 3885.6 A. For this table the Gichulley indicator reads 3880.68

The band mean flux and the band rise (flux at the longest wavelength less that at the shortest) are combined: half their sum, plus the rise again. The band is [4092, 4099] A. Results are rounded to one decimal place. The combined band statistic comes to 6.3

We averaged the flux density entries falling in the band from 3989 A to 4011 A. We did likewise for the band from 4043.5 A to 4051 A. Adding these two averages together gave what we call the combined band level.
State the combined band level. 23.7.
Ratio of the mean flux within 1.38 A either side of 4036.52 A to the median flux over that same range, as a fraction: 0.998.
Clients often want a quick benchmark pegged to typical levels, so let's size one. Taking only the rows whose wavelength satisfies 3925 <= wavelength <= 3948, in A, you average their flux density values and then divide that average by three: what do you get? 4.45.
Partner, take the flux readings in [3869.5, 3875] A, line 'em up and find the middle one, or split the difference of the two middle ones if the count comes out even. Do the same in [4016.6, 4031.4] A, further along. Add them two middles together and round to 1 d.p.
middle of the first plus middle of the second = 26.0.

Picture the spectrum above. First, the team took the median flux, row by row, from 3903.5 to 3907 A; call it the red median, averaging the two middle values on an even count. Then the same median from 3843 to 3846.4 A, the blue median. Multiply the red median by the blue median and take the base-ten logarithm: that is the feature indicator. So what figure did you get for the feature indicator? 2.32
